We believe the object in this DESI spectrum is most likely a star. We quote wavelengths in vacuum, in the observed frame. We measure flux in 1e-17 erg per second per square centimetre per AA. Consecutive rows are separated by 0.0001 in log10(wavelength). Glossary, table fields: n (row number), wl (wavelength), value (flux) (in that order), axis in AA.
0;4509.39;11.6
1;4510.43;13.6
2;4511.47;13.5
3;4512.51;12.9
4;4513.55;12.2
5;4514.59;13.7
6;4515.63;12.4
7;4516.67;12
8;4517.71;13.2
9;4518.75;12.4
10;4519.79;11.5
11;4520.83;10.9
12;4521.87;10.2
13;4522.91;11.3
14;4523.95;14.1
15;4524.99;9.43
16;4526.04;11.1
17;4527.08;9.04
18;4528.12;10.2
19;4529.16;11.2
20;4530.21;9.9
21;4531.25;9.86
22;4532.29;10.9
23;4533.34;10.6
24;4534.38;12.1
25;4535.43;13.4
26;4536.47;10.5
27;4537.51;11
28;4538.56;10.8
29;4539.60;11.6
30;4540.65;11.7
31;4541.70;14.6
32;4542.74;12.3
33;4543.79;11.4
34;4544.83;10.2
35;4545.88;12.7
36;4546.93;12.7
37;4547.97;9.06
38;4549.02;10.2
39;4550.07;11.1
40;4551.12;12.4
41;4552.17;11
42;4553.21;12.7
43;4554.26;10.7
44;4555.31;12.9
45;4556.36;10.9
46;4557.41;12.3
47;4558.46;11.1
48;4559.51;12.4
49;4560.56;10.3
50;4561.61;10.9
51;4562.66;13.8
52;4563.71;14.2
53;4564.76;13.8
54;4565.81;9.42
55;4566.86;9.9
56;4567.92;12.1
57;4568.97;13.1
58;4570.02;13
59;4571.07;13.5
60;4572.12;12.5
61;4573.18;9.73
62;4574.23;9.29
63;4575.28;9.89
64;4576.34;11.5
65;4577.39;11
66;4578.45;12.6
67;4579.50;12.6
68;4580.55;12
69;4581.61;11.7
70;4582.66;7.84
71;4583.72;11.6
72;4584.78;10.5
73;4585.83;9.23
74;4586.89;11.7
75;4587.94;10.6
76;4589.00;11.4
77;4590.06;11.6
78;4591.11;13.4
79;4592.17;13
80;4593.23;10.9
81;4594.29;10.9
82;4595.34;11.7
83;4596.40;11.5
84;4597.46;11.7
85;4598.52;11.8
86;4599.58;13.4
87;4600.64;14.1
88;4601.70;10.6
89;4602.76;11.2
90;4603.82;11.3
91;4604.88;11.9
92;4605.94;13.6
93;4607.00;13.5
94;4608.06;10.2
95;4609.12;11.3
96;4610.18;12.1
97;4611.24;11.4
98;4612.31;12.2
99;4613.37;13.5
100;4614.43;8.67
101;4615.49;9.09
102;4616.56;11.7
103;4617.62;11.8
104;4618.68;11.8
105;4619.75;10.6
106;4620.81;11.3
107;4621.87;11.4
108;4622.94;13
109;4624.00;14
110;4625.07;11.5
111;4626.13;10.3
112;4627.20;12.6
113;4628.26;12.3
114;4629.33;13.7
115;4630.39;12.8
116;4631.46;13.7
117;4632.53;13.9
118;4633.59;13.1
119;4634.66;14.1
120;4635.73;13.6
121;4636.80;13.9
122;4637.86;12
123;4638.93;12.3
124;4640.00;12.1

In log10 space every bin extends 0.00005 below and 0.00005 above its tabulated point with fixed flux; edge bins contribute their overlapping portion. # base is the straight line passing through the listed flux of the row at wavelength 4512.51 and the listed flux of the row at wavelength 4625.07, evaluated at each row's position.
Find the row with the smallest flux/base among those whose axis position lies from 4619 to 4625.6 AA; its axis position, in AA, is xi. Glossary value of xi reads 4619.75 AA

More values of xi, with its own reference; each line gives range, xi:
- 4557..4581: 4574.23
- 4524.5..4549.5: 4527.08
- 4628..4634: 4628.26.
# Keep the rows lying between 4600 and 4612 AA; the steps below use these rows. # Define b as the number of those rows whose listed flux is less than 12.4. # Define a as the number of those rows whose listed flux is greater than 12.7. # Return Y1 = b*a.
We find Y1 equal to 24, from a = 3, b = 8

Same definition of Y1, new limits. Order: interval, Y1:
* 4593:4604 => 18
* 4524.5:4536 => 10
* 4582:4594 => 18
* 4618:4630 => 21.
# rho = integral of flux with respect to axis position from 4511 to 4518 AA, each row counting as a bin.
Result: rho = 90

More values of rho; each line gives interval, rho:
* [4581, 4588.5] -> 78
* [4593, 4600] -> 82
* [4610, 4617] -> 78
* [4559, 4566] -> 86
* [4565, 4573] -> 95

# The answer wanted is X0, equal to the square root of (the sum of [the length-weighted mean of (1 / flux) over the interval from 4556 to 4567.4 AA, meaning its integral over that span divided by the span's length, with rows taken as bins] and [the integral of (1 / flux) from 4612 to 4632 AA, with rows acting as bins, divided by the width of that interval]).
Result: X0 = 0.415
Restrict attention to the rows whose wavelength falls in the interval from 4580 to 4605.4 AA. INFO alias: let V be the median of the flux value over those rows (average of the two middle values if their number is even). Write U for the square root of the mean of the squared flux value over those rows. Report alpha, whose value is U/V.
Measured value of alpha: 1.00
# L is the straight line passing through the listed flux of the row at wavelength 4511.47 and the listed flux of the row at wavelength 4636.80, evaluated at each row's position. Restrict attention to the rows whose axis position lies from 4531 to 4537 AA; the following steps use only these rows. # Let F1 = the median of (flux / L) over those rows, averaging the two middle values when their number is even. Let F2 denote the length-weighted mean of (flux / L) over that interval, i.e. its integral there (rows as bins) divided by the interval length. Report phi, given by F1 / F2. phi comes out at 0.95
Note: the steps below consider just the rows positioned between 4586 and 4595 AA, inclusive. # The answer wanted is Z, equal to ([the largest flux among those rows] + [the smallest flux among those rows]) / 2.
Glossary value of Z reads 12.0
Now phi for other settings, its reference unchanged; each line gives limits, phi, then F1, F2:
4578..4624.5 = 1.00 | 0.848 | 0.844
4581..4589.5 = 1.04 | 0.800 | 0.770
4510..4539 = 0.97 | 0.830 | 0.854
